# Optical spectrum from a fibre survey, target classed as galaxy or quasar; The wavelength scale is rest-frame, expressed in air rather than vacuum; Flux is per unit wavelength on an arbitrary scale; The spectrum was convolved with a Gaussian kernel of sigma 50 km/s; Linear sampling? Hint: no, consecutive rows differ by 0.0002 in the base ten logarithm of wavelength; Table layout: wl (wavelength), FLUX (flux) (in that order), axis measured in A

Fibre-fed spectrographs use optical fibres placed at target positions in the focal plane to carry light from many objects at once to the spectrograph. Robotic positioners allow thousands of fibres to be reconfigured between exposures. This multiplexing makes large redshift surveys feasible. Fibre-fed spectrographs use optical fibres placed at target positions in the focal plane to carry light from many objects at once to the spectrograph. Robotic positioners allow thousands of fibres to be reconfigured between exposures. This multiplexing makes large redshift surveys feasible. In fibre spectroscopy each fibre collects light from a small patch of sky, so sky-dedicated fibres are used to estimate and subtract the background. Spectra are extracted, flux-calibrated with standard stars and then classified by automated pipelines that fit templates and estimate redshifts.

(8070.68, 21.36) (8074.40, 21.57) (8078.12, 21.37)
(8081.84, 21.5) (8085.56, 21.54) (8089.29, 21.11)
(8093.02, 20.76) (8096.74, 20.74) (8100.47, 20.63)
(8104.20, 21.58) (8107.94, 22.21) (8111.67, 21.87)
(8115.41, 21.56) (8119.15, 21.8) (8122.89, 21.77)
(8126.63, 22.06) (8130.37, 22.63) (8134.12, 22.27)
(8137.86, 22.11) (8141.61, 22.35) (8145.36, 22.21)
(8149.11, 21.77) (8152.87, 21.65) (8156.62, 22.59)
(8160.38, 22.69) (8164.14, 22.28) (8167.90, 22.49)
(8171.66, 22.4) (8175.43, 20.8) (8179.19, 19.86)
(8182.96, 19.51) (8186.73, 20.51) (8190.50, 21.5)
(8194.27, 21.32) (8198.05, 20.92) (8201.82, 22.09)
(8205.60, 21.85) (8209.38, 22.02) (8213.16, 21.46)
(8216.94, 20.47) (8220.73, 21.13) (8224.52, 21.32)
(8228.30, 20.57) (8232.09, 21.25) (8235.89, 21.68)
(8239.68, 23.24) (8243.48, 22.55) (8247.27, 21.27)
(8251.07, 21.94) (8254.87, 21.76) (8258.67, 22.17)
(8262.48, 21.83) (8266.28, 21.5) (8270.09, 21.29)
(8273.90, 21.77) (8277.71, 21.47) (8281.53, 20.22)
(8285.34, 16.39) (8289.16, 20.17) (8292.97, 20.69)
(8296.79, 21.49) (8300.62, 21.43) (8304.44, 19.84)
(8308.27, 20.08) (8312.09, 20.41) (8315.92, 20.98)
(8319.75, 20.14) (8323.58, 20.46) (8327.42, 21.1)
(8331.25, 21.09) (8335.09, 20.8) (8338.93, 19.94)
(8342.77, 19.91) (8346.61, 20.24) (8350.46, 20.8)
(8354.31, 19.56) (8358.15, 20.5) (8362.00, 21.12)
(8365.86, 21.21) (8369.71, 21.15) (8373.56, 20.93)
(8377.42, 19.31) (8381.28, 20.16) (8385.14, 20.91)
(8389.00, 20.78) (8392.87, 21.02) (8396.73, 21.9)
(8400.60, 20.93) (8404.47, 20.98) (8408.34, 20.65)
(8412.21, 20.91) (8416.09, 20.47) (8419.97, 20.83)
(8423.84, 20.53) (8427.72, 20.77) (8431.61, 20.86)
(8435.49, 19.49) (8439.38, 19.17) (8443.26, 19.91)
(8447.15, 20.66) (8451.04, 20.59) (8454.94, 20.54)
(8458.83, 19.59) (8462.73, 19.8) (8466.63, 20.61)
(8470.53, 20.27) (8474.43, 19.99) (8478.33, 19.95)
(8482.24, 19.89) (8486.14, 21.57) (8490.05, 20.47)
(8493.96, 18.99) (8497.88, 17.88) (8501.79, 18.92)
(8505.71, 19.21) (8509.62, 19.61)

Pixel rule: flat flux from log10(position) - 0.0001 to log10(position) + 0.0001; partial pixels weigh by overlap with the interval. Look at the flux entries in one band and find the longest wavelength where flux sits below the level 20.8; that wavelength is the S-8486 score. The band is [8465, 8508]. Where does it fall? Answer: 8505.71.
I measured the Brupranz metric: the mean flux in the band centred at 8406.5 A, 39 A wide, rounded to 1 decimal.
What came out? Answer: 20.9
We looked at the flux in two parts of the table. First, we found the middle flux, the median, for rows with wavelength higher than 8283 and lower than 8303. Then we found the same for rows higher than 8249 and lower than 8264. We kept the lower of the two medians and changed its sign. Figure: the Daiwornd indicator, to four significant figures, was -20.69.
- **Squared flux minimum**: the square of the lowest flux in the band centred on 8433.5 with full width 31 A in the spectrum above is 367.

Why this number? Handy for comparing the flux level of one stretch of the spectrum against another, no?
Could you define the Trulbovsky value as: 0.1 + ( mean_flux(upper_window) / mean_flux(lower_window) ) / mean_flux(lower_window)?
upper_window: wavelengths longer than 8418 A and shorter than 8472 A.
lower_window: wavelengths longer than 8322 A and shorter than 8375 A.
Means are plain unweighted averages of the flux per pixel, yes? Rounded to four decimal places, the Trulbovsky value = 0.1476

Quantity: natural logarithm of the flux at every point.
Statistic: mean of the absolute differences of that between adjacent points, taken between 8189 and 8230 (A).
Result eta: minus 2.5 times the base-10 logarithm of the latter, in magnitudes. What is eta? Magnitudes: 4.01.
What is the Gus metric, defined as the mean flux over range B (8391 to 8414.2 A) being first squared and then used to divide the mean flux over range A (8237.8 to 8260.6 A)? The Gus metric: 0.0499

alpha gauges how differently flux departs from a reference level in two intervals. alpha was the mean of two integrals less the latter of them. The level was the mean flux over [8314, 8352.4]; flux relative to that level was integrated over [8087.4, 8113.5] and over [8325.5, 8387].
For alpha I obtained 9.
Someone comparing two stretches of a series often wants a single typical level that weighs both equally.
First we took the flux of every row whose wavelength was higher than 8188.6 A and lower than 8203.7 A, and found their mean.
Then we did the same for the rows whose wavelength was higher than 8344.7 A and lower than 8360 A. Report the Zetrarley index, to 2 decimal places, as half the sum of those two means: 20.87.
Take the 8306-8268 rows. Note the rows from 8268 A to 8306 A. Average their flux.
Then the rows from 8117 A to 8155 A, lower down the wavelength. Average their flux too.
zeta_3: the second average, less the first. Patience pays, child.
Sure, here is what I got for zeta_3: 1.6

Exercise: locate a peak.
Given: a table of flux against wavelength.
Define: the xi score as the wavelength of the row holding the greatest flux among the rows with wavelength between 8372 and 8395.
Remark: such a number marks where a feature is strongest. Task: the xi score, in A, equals 8392.87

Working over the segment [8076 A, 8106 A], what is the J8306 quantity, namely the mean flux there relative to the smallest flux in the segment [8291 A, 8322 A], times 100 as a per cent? 106.6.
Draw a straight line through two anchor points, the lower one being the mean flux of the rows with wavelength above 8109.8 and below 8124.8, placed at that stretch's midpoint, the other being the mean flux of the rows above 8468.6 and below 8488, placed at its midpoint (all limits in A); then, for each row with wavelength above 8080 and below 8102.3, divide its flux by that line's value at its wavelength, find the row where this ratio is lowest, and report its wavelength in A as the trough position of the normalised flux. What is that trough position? 8100.47 A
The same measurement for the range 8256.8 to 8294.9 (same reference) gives 8285.34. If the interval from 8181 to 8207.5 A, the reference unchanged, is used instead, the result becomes 8182.96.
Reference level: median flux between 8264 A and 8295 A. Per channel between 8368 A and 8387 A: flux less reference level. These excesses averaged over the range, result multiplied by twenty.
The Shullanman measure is -10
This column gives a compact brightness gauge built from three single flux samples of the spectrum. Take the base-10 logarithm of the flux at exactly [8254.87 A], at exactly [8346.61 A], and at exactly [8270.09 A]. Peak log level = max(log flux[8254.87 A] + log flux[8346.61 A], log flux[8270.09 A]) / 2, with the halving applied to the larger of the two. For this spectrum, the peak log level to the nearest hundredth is 1.32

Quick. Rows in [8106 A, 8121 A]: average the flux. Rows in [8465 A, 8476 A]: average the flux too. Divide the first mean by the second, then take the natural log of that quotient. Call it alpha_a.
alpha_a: 0.07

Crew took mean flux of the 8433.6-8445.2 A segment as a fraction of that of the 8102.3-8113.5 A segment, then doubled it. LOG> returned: 1.78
